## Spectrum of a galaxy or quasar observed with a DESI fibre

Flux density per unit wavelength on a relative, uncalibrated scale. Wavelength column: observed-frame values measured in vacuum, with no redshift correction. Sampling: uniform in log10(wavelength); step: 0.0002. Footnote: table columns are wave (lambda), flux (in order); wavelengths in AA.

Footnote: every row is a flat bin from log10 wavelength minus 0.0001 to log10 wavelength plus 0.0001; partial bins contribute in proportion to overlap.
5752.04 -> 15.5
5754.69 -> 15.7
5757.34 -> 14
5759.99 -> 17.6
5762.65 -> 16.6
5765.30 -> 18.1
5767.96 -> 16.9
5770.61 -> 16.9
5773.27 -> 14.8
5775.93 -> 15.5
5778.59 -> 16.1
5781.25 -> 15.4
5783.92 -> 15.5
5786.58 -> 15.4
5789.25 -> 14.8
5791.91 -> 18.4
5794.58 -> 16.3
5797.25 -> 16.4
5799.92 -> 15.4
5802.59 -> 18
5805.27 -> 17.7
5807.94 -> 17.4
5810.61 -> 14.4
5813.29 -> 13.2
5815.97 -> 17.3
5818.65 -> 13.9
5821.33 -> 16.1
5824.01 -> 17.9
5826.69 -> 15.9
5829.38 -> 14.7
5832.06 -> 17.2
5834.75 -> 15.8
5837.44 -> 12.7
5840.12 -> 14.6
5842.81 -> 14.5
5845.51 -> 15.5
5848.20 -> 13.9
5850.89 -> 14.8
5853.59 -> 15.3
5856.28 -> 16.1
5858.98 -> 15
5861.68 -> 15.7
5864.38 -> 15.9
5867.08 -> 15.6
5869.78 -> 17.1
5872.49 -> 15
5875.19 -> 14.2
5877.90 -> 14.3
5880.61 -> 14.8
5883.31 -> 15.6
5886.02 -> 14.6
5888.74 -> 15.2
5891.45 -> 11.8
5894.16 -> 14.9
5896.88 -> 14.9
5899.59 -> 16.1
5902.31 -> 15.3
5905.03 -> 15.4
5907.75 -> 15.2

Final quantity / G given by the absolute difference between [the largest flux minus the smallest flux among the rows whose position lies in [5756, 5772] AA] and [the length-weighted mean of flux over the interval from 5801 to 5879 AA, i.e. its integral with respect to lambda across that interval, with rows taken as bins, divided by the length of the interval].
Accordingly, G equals 11.4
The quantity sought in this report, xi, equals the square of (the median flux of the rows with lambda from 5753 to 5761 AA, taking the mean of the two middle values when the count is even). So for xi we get 246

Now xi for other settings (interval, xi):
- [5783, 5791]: 237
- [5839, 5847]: 213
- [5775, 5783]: 240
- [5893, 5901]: 222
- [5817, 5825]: 259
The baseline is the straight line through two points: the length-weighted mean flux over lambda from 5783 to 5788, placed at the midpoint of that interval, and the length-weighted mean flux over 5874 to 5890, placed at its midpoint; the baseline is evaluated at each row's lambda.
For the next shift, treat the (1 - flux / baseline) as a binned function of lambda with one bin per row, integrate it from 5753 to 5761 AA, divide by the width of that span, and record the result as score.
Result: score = 0.00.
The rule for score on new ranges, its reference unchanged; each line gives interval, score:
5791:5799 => -0.10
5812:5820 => 0.03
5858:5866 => -0.04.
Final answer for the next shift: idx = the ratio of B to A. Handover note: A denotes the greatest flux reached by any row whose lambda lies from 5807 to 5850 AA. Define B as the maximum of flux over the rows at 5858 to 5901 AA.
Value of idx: 0.96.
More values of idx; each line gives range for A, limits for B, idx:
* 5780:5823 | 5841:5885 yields 0.93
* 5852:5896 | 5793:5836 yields 1.05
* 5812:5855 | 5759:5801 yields 1.03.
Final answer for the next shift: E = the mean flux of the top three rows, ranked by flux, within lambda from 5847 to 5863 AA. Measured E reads 15.7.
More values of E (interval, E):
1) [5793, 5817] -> 17.7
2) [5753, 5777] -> 17.5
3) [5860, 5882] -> 16.2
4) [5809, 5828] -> 17.1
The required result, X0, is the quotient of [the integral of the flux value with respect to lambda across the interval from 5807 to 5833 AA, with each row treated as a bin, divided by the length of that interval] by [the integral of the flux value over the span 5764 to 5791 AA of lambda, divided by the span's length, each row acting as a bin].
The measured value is 0.99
